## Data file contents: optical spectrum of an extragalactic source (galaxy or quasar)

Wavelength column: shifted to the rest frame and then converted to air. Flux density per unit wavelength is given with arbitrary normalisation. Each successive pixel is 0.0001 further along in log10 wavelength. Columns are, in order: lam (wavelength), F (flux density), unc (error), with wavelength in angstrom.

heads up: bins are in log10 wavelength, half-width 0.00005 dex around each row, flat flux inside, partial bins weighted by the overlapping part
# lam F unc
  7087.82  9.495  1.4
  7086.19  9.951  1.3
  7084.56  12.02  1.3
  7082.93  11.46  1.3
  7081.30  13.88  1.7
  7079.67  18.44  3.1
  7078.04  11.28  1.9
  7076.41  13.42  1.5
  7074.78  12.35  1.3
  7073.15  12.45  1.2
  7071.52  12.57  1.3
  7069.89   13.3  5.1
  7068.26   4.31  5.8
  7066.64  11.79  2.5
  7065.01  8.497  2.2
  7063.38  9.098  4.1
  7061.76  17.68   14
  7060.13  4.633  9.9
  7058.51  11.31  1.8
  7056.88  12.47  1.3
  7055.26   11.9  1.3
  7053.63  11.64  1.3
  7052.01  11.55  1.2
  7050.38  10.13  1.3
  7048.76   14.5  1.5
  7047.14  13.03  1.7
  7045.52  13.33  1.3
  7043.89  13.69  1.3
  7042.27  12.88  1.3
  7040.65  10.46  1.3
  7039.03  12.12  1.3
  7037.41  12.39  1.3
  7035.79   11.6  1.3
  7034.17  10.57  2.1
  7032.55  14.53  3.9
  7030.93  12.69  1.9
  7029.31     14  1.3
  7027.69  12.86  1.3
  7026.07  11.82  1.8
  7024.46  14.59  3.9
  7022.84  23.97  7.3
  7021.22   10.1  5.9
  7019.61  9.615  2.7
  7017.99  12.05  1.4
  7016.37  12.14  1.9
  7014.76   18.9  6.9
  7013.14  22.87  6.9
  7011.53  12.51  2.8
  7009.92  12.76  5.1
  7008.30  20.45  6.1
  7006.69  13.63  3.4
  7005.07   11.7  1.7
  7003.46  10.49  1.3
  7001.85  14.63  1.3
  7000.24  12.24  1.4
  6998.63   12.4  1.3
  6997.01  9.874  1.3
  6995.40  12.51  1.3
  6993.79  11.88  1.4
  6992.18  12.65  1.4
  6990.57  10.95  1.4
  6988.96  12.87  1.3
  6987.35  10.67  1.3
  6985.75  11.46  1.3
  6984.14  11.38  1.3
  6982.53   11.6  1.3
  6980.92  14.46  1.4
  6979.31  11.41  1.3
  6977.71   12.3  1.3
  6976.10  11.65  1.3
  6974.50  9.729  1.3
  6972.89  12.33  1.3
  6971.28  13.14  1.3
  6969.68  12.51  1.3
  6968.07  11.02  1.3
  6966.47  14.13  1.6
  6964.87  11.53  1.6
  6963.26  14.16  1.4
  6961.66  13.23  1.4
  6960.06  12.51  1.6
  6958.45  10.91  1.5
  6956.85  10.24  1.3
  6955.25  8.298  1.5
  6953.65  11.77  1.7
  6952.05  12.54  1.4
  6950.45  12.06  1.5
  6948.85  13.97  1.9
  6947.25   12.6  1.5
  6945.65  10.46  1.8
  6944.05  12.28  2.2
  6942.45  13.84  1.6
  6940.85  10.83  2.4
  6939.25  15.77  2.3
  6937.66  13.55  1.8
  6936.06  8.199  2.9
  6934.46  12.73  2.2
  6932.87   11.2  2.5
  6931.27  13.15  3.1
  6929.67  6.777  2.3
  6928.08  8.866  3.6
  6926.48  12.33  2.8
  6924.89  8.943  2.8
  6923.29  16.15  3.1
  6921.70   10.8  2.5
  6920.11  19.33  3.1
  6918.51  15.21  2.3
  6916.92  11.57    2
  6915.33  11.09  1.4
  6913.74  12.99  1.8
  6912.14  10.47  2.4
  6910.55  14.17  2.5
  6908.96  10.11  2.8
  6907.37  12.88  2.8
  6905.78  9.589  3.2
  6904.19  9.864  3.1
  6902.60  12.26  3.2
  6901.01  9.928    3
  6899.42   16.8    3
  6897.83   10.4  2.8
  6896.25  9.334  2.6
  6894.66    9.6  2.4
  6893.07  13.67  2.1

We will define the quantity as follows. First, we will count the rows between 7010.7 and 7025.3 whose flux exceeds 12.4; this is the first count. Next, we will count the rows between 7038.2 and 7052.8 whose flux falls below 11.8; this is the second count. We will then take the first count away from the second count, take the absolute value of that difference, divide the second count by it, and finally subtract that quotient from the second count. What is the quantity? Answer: 1.5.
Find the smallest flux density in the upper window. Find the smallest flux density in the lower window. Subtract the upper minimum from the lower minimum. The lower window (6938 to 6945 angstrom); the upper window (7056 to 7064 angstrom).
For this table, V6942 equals 6.2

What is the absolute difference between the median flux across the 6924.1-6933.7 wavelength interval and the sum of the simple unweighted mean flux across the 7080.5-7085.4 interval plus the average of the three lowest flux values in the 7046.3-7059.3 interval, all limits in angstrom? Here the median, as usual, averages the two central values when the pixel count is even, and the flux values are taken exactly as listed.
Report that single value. 13.4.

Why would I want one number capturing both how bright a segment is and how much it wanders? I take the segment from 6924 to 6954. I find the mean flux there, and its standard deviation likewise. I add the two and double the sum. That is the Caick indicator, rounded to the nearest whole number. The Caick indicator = 28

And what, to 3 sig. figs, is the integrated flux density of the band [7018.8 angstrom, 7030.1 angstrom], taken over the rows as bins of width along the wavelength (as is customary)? 157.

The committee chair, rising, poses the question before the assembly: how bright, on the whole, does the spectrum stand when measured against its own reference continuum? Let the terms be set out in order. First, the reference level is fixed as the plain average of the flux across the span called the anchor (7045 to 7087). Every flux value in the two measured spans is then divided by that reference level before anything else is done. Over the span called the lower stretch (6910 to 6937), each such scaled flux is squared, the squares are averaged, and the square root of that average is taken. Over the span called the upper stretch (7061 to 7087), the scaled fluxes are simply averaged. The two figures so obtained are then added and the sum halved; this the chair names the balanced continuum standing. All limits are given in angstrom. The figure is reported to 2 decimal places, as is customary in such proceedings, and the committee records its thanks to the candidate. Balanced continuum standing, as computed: 1.03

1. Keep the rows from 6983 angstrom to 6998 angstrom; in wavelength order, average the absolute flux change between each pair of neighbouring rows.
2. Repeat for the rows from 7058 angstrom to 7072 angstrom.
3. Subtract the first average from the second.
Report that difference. 5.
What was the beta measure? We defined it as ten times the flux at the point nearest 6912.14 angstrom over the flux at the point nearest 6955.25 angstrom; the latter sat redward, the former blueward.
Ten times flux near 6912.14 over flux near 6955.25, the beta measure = 12.6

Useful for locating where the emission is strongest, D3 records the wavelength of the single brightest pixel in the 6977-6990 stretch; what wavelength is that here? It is 6980.92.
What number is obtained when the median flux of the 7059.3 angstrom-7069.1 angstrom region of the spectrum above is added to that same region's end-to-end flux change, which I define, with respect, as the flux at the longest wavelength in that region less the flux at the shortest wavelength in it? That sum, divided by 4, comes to 2.1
